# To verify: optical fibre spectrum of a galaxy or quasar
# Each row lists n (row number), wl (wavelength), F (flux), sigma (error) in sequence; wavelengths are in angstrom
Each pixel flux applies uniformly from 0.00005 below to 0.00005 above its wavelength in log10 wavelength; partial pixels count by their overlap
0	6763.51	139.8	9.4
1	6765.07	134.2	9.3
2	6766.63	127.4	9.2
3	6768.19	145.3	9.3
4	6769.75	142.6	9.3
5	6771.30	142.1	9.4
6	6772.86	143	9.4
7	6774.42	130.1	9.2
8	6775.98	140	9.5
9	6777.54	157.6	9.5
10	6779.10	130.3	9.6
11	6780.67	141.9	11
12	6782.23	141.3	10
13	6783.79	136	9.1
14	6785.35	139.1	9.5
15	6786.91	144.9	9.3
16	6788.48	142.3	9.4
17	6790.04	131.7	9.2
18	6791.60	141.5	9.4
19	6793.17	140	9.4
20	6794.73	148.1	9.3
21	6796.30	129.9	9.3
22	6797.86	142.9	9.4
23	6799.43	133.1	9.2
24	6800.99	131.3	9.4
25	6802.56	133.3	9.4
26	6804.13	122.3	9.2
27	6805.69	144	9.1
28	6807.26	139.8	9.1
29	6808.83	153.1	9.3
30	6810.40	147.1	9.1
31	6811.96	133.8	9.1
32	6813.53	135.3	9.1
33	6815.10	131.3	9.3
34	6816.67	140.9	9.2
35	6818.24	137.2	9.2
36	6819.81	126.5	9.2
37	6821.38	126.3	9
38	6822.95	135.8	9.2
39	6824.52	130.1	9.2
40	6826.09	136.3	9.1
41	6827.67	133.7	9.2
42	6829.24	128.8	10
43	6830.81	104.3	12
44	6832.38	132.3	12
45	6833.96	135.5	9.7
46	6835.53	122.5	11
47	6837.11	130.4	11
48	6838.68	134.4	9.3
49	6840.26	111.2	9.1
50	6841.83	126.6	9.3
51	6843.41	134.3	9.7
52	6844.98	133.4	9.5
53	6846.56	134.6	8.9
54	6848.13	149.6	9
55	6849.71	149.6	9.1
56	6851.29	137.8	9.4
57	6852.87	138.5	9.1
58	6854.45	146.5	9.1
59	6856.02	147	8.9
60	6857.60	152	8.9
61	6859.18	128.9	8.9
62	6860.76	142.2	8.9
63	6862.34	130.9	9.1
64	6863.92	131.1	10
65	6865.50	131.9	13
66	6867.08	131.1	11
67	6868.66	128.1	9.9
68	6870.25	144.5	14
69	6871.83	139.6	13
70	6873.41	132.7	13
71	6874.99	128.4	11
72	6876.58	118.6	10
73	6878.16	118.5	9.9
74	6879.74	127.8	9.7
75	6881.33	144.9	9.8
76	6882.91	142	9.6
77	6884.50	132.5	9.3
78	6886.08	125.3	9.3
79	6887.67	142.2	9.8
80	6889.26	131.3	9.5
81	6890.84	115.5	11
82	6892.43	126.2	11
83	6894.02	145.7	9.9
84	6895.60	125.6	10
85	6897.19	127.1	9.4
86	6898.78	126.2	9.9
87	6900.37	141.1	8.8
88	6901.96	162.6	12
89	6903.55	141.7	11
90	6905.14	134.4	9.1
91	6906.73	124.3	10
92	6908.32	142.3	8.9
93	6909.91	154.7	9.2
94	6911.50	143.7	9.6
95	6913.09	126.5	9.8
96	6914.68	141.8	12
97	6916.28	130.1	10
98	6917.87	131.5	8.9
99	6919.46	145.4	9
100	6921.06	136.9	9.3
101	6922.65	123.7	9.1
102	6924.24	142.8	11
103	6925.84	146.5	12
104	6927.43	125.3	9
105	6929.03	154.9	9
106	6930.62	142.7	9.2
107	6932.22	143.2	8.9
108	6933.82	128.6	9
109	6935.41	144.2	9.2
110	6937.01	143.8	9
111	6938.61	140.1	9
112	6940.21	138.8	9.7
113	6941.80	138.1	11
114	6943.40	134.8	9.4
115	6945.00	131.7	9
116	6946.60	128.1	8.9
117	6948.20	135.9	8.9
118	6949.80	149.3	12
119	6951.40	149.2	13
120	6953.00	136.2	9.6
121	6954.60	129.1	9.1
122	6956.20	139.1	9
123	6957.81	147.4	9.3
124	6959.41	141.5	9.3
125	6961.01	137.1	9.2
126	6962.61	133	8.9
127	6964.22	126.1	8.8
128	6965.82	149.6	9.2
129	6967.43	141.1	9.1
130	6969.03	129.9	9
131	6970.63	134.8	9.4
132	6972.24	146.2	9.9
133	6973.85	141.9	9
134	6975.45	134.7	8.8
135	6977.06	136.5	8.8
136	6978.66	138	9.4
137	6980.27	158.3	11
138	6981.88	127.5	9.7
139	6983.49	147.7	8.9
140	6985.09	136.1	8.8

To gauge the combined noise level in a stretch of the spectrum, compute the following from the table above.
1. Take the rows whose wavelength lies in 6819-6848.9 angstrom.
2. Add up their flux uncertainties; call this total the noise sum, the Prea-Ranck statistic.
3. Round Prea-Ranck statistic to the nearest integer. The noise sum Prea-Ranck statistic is 185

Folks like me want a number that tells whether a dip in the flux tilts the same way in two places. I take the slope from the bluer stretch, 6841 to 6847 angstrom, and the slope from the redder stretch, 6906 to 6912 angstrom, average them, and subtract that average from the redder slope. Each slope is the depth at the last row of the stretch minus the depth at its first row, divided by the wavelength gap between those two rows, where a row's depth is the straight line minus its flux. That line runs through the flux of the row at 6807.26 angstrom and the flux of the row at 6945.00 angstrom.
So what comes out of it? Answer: -1.2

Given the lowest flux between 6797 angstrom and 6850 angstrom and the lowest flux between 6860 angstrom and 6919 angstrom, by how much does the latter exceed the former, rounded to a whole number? 11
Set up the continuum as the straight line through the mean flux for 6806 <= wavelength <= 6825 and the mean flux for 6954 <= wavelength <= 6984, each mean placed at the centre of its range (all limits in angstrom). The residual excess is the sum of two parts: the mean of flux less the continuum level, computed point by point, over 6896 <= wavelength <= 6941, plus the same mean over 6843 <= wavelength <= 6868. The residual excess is 2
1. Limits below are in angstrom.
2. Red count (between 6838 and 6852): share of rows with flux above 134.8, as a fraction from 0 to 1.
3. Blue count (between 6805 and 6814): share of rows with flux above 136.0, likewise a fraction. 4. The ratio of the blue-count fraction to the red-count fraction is 2.0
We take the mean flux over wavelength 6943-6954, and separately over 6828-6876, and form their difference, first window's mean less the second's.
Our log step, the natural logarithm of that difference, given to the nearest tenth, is 1.4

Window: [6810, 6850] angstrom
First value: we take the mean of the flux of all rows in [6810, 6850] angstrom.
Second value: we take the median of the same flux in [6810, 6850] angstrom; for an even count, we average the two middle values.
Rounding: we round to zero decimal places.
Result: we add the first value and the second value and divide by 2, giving 133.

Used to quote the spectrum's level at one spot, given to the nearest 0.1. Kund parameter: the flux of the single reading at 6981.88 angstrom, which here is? 127.5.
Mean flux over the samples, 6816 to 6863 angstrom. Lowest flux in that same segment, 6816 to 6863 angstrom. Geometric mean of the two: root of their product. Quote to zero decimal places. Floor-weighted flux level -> 118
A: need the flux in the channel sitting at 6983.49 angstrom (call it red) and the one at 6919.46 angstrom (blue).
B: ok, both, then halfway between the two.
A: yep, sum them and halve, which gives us 147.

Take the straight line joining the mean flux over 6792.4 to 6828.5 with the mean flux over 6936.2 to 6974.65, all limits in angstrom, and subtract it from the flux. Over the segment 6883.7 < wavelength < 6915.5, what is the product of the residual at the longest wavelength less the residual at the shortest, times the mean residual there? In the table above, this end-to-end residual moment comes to -18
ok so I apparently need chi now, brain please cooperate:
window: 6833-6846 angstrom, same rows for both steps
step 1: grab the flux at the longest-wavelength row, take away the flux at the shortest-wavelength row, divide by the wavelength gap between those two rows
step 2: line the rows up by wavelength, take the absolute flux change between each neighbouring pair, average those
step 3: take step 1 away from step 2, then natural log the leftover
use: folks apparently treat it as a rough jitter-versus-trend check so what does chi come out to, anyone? 2.4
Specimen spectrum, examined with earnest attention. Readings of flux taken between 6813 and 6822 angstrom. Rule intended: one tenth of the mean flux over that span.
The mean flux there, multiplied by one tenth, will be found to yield 13.3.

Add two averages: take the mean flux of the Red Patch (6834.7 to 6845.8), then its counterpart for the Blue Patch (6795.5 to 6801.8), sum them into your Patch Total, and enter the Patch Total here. 262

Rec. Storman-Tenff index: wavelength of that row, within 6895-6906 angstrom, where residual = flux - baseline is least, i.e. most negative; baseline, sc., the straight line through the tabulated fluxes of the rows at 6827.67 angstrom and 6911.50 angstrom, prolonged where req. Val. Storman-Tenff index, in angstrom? 6895.60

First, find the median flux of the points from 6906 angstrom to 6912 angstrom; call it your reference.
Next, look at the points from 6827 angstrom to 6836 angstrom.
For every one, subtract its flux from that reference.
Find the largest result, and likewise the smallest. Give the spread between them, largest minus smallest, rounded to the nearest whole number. 31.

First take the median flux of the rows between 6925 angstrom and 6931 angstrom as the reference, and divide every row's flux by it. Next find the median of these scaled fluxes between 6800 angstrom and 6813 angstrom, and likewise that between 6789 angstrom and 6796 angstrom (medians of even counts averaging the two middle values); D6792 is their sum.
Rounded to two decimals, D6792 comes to 1.92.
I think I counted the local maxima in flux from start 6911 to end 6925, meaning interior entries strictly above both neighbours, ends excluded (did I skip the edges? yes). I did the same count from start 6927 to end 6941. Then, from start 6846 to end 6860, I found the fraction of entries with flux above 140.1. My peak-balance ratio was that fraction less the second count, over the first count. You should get -1.2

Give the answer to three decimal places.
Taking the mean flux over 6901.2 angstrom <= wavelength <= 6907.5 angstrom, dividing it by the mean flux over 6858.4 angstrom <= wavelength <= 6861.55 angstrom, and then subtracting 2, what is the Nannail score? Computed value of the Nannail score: -0.962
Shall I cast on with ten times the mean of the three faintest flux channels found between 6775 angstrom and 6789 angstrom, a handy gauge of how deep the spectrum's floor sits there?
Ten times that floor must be 1351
